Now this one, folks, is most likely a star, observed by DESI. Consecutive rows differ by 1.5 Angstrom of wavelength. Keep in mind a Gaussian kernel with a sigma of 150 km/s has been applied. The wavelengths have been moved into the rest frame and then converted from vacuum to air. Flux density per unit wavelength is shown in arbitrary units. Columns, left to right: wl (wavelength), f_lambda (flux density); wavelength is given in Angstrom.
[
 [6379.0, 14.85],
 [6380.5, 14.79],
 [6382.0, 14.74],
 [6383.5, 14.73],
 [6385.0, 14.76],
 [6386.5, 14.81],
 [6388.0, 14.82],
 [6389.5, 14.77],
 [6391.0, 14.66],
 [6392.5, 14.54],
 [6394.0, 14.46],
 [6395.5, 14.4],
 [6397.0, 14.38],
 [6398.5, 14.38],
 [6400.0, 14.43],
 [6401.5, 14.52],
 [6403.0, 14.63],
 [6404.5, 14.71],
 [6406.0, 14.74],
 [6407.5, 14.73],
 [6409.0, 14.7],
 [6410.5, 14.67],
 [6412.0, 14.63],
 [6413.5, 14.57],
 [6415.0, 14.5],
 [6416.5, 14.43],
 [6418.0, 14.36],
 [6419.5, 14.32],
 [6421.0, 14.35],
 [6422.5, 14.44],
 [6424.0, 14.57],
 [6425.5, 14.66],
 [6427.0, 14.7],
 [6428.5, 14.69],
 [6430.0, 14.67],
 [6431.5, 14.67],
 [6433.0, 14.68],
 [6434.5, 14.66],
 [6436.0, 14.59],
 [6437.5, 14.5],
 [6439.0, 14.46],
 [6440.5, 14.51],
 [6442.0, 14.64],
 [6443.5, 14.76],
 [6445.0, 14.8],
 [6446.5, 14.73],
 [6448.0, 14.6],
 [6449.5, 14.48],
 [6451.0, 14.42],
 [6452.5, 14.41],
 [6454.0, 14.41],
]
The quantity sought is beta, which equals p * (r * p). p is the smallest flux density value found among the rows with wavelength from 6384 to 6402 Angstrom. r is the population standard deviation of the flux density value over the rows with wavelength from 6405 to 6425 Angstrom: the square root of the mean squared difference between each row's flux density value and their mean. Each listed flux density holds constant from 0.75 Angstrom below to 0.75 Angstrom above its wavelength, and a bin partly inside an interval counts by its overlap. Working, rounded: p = 14.38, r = 0.144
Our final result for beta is 30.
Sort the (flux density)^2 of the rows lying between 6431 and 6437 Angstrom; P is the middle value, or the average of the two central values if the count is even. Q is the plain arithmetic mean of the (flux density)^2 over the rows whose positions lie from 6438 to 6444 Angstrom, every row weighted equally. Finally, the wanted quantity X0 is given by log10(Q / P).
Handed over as -0.004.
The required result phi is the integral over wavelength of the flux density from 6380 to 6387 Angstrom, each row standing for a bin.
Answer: 103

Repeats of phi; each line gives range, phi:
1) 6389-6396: 102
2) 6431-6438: 102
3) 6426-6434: 117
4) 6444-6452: 117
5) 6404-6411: 103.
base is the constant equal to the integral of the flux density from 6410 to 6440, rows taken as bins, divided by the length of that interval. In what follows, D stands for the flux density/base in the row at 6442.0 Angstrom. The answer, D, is 1.01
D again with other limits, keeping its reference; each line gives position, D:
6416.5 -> 0.99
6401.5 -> 1.00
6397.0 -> 0.99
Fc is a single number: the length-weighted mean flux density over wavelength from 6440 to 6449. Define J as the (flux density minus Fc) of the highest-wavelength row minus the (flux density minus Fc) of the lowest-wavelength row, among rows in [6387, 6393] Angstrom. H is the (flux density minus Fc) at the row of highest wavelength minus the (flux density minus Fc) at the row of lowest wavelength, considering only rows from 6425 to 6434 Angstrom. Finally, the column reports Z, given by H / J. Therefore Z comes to -0.07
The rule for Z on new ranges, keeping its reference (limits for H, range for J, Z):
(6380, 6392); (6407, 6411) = 2.17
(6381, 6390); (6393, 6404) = 0.18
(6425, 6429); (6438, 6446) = 0.09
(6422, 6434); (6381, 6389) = 3.00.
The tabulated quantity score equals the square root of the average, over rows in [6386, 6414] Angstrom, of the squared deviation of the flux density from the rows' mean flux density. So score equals 0.142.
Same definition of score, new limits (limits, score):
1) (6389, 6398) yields 0.141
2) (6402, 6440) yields 0.126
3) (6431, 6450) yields 0.106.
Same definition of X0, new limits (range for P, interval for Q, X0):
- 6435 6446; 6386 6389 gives 0.013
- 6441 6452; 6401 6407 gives 0.001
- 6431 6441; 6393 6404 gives -0.008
